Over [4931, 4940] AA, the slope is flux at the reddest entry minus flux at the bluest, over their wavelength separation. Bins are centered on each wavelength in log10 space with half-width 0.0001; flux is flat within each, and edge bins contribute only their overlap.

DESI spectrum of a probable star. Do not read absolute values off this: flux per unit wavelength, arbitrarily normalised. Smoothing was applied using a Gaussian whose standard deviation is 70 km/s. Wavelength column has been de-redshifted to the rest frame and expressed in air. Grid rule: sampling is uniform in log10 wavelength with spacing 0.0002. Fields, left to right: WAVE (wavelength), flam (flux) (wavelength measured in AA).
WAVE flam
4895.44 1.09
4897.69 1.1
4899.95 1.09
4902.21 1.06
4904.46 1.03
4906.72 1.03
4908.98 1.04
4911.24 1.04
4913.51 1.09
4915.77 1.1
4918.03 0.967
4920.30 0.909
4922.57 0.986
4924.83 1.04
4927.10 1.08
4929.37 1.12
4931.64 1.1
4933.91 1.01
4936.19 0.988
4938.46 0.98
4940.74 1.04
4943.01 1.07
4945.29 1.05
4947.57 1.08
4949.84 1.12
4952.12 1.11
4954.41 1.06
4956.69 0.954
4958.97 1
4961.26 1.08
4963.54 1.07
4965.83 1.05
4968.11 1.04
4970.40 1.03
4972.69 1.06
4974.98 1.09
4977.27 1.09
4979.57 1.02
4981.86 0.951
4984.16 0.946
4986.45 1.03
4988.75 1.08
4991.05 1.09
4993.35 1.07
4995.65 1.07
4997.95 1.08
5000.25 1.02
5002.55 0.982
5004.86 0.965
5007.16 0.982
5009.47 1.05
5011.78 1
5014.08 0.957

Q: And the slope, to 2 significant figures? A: -0.018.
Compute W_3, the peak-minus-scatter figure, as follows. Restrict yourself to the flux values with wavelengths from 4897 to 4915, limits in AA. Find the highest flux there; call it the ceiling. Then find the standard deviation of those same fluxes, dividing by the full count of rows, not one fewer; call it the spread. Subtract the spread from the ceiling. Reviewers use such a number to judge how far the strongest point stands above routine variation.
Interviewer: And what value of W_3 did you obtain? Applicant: 1.07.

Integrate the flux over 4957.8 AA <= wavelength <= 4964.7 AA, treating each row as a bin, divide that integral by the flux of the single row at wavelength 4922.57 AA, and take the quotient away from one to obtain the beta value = -6.3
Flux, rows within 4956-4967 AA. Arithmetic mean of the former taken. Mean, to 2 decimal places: 1.03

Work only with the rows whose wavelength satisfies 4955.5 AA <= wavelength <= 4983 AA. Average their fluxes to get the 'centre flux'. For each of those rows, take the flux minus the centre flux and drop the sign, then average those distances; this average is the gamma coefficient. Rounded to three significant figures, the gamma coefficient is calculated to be 0.0377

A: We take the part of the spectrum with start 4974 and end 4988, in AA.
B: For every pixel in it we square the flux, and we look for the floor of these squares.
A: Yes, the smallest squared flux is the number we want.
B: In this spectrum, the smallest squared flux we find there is 0.89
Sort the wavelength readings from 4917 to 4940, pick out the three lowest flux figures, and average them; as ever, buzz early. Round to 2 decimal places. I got 0.95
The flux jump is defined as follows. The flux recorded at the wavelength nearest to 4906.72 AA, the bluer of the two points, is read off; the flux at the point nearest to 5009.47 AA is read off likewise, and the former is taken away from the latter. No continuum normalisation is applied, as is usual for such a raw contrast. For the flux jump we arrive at 0.020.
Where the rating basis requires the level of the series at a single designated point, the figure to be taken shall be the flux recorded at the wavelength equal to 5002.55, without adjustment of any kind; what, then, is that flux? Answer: 0.982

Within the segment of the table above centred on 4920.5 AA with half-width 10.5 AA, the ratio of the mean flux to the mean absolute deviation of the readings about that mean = 18.8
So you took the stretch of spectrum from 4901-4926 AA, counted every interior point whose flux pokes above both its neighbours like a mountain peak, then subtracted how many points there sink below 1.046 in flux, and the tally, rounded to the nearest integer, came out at -7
